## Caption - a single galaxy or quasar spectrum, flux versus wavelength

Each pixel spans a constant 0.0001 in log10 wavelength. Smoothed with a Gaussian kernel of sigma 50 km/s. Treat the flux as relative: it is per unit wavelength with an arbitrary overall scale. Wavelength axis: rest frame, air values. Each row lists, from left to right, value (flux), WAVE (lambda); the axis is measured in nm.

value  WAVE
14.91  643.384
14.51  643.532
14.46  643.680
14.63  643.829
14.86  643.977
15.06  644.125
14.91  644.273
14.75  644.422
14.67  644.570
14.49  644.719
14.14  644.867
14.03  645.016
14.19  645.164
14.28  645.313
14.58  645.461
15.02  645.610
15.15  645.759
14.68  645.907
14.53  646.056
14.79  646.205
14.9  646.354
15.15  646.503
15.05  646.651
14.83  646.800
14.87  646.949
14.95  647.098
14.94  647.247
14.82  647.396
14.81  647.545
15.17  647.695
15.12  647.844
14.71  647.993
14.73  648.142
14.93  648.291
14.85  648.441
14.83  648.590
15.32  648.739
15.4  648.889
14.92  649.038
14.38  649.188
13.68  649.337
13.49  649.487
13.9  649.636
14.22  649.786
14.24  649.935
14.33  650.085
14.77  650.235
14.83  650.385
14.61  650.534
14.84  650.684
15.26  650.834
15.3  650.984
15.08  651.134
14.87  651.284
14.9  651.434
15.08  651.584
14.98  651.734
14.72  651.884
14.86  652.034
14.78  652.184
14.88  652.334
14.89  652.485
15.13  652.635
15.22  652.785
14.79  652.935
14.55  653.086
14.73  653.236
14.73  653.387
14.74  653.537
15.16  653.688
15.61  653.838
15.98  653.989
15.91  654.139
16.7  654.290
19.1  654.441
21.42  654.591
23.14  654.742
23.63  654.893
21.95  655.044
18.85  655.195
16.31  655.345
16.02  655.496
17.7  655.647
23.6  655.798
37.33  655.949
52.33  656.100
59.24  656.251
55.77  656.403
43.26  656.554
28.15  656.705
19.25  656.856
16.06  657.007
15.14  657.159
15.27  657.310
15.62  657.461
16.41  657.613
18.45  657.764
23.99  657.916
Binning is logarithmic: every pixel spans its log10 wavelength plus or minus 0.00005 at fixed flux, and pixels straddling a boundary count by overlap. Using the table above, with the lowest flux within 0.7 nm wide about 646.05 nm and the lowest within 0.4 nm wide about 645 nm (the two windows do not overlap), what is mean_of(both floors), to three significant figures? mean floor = 14.3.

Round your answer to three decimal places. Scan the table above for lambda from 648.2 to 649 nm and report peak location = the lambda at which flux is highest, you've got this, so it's 648.889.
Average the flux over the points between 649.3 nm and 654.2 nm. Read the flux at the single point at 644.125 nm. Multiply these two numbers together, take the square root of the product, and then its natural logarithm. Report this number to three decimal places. 2.704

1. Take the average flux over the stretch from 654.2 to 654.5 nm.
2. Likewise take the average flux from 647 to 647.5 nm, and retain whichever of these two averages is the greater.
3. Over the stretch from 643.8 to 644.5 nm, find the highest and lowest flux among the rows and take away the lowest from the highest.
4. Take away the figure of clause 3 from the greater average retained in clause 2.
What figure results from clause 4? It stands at 17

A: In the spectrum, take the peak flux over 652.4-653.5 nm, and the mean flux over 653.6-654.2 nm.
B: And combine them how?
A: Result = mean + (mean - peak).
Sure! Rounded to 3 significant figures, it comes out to 16.1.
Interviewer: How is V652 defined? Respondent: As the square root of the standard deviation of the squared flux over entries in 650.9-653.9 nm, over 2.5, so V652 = 1.1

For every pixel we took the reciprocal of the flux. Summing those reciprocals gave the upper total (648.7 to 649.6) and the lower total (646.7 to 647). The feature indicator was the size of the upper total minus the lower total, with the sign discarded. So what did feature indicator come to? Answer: 0.28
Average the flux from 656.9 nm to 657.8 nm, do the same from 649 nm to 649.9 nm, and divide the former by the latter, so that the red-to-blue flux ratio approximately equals 1.15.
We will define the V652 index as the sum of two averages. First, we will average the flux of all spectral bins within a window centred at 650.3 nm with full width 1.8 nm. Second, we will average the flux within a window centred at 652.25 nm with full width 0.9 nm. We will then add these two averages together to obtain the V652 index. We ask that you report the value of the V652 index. 29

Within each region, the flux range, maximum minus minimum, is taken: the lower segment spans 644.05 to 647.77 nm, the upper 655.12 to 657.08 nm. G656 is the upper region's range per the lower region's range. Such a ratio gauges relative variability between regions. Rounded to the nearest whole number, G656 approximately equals 38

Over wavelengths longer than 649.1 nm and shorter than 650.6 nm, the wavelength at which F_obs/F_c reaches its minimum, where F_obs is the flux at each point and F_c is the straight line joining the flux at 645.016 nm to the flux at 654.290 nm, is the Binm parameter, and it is 649.487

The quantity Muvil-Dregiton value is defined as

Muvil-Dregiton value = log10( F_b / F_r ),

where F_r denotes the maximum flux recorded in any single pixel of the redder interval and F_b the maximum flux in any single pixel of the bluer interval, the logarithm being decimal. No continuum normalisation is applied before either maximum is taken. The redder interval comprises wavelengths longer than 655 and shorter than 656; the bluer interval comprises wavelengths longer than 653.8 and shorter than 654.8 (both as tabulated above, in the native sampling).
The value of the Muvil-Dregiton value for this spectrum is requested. -0.21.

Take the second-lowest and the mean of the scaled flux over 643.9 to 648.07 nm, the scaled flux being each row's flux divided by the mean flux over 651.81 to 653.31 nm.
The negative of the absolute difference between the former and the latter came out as -0.04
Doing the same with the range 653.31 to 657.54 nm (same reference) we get -0.61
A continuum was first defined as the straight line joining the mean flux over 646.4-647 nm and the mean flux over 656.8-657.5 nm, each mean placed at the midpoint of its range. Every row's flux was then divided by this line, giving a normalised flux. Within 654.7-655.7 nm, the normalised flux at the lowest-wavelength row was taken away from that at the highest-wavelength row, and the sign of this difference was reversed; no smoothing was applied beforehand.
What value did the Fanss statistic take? 0.35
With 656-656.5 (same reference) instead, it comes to -0.21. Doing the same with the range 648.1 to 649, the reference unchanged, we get -0.04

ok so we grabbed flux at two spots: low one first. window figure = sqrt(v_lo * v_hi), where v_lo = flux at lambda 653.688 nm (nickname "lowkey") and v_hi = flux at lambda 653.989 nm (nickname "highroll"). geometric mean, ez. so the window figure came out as 15.6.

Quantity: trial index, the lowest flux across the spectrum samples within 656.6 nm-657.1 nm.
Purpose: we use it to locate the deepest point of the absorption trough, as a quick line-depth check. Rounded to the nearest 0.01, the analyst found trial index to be 16.06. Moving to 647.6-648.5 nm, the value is 14.71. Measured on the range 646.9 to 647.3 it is 14.87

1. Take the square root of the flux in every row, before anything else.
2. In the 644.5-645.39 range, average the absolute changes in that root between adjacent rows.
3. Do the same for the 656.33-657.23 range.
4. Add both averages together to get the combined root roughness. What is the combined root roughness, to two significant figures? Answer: 0.74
